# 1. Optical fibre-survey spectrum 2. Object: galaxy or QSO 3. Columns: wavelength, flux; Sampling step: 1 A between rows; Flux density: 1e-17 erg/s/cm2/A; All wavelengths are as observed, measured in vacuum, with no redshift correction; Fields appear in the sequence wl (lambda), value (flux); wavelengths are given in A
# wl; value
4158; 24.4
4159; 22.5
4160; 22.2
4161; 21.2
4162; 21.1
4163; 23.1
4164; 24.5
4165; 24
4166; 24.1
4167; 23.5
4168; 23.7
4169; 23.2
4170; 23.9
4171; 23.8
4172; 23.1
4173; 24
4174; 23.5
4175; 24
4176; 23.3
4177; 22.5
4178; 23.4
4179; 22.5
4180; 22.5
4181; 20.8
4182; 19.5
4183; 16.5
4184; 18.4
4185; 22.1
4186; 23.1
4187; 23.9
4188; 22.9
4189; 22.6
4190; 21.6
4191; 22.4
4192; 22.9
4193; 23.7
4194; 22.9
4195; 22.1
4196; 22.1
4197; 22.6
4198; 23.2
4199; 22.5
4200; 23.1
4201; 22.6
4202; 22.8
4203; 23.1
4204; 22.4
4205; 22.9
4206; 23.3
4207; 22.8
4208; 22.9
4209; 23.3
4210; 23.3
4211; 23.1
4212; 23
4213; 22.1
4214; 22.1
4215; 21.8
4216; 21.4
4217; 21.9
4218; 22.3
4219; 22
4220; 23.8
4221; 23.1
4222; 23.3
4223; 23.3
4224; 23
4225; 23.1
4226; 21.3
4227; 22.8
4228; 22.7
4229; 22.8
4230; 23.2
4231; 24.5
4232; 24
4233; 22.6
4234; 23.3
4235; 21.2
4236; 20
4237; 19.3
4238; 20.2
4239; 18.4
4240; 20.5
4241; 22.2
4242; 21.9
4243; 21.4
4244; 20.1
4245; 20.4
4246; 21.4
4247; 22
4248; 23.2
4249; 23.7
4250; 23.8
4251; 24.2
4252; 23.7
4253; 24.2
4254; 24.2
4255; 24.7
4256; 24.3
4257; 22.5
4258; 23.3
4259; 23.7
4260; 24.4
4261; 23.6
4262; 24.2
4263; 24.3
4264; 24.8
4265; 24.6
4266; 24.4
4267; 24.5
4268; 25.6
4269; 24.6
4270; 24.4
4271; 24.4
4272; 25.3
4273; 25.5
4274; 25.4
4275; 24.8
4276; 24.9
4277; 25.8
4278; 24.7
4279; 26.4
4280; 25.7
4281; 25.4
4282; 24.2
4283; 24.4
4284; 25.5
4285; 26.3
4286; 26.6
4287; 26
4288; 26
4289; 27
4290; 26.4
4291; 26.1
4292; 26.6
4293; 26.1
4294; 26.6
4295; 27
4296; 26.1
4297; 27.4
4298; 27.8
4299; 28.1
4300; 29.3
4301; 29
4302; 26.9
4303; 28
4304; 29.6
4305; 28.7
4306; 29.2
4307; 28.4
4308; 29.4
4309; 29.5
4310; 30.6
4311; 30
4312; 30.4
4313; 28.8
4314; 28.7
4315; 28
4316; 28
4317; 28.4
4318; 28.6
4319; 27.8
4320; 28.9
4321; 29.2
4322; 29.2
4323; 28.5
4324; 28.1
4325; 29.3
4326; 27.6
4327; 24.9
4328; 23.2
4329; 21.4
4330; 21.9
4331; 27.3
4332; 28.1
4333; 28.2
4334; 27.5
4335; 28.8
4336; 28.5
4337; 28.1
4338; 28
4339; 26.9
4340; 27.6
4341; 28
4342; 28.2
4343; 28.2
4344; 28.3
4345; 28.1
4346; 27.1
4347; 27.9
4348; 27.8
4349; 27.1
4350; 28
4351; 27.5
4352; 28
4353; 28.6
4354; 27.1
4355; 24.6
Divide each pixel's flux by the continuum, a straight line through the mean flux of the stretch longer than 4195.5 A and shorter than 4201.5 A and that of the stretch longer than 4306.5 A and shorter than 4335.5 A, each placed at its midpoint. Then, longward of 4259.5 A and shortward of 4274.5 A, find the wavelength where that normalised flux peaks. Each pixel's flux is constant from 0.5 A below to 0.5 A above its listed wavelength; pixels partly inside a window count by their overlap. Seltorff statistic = 4268 A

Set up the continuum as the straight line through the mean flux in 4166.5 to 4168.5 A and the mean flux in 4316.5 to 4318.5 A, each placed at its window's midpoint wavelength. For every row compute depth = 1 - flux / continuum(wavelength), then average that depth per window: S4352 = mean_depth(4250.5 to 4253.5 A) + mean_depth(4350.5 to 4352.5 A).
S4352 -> 0.151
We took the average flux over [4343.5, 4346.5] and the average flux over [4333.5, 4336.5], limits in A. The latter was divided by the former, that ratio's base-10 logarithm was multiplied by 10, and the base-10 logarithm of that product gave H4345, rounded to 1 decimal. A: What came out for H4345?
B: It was -1.2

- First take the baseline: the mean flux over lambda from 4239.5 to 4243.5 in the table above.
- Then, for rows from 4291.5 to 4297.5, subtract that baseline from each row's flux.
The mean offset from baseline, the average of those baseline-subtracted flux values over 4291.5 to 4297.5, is 5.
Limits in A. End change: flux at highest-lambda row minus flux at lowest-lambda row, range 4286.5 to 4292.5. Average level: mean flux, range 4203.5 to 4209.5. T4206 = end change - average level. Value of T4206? -22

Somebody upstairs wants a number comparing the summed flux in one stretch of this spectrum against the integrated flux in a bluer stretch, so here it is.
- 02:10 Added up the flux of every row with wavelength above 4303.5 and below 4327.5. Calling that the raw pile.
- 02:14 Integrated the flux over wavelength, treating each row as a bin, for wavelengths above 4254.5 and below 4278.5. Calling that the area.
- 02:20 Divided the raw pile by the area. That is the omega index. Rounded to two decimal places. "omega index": 1.17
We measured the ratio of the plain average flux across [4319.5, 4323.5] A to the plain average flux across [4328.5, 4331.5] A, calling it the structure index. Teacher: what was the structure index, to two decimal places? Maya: 1.23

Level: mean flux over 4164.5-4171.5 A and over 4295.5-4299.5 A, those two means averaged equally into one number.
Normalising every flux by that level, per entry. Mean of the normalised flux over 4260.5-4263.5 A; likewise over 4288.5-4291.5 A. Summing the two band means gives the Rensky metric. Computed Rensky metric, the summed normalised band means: 1.98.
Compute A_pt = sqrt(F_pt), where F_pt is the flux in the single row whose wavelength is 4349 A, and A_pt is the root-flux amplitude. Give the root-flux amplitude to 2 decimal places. 5.21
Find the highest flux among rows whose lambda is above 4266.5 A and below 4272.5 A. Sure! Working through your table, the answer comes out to 25.6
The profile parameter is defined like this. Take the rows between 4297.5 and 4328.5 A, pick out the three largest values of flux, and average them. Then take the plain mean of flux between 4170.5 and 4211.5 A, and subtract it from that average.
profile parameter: 7.80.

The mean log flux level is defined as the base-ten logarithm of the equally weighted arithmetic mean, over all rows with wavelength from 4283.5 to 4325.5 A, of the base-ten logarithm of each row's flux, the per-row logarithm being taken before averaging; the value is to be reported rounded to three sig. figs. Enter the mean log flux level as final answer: 0.160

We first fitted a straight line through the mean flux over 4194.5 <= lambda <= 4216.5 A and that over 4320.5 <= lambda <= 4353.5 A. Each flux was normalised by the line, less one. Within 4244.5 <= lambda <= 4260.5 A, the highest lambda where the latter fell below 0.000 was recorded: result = 4260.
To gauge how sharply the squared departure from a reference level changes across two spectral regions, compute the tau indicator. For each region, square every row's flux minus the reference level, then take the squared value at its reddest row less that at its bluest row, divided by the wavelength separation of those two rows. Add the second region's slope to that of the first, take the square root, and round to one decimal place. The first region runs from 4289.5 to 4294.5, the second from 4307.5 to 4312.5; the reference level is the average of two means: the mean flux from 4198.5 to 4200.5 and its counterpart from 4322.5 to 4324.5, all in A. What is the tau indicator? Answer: 1.5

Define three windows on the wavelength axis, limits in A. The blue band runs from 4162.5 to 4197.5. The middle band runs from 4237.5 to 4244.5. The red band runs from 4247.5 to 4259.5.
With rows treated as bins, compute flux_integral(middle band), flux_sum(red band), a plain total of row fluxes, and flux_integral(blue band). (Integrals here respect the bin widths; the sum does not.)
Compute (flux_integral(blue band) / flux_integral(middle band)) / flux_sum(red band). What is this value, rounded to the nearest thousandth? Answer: 0.019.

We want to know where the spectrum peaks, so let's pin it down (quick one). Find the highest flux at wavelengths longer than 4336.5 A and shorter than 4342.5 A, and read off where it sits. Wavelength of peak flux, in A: 4342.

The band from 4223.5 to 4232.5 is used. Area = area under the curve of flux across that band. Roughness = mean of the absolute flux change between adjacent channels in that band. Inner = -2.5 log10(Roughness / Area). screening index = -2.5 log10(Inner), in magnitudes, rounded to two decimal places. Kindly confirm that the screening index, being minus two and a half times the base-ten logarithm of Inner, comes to -1.97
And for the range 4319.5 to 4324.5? -2.04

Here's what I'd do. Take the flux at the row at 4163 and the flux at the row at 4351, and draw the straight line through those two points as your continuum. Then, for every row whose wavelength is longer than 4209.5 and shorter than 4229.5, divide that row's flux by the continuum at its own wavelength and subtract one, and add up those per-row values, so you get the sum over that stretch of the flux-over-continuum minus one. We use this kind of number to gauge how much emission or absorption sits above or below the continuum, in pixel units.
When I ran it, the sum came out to -1.5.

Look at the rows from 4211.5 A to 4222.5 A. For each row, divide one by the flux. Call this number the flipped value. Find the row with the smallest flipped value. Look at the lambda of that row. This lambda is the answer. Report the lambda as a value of 4220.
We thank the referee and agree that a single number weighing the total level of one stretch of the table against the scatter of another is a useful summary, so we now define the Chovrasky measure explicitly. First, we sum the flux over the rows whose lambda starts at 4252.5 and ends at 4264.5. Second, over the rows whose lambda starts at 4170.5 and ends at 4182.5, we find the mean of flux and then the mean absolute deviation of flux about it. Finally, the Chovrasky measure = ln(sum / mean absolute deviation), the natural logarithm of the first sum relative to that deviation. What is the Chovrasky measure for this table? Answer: 5.7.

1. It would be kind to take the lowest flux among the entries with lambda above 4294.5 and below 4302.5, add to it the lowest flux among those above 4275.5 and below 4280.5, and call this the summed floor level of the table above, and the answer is 51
